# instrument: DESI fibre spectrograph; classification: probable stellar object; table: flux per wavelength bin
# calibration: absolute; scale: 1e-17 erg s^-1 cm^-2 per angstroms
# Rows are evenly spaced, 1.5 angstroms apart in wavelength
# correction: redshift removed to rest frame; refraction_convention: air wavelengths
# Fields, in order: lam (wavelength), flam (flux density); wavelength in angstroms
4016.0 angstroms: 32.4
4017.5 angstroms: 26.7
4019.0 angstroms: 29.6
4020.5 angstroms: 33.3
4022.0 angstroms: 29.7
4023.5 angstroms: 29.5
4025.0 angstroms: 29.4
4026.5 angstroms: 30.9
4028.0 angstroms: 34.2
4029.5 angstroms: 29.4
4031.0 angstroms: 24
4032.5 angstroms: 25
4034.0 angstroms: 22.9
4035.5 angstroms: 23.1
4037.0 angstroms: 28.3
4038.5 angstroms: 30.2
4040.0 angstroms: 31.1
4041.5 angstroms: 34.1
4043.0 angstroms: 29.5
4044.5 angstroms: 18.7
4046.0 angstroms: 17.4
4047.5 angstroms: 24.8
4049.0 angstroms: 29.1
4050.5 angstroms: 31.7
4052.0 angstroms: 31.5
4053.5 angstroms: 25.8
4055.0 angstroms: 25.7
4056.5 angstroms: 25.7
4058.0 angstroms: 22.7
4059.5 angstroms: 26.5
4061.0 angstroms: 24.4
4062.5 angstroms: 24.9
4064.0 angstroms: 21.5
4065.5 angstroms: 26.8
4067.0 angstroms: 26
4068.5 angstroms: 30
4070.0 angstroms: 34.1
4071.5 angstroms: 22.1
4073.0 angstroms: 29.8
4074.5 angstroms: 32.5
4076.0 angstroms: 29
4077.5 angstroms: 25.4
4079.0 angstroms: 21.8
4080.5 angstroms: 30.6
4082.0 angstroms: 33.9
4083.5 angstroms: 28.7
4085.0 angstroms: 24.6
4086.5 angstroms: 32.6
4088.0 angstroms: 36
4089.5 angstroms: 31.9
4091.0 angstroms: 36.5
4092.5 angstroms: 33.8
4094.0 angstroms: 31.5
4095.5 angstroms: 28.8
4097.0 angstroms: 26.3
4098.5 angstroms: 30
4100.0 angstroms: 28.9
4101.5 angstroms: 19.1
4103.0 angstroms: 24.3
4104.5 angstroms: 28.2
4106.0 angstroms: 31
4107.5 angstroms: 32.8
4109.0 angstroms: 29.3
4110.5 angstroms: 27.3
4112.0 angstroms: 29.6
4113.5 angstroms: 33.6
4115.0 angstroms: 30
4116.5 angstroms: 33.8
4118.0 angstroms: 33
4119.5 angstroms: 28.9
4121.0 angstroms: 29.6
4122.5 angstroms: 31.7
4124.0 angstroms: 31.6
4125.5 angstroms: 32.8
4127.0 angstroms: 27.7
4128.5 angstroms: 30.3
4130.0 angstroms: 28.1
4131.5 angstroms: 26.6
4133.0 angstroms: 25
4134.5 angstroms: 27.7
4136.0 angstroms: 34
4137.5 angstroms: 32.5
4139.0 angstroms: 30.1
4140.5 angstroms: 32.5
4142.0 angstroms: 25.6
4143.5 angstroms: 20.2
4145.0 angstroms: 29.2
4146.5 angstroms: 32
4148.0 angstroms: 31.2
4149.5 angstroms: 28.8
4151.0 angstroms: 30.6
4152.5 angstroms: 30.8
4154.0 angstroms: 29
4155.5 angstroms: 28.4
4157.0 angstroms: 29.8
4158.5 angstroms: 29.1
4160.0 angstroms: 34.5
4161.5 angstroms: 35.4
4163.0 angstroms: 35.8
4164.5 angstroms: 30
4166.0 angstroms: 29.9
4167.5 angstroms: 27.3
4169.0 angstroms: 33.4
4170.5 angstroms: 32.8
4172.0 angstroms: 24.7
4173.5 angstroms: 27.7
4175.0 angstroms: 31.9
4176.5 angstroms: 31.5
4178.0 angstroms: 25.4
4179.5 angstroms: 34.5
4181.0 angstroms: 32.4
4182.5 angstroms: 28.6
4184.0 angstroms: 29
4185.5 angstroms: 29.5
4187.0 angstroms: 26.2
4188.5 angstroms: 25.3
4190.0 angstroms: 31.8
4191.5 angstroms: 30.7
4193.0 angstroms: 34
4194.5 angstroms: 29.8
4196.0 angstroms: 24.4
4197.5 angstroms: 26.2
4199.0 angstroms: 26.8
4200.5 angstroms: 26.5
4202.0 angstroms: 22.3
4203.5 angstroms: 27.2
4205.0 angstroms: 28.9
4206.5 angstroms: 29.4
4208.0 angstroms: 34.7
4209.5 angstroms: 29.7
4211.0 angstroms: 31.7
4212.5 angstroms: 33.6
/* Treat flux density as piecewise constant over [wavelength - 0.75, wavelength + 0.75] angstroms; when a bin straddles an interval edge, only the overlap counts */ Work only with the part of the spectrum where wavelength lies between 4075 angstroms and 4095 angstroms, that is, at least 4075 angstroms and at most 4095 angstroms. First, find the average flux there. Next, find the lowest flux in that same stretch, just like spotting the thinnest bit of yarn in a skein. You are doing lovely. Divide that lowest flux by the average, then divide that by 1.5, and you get 0.477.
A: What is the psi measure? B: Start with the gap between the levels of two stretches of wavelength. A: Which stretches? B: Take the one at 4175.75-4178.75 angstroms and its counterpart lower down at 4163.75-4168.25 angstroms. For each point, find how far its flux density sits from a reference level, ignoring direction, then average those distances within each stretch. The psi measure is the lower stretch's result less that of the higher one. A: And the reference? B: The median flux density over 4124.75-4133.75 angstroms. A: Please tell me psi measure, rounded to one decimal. -1.5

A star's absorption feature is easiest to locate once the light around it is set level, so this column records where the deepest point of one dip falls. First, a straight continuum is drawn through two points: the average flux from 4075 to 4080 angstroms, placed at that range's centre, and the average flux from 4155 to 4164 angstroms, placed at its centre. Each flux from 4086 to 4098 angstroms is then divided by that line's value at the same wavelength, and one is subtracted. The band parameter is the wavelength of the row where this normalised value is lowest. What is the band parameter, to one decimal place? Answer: 4097.0 angstroms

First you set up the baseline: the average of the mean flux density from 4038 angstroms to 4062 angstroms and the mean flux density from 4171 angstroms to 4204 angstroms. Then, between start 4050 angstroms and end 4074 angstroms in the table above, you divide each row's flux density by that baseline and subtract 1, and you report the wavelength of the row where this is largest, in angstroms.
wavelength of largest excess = 4070.0 angstroms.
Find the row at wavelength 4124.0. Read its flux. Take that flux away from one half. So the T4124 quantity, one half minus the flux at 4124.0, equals -31.1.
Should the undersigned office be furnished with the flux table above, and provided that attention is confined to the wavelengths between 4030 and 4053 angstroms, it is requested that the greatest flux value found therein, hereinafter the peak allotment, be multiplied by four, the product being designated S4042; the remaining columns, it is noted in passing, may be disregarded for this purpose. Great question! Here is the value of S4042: 136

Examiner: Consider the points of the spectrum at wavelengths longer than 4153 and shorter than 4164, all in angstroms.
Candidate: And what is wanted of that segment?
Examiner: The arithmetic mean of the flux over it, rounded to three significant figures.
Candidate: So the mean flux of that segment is 31.7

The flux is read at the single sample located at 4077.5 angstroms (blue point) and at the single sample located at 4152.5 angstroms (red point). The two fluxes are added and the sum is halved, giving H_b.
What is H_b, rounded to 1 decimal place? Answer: 28.1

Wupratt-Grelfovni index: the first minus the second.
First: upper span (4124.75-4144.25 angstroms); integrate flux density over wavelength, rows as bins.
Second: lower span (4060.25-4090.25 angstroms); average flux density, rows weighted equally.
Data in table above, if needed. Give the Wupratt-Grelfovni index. 531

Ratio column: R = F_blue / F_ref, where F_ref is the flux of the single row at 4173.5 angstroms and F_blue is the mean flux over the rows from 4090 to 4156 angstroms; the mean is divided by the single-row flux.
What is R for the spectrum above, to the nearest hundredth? 1.07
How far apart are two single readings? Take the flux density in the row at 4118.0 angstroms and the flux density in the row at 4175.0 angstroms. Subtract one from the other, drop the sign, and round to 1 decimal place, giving 1.1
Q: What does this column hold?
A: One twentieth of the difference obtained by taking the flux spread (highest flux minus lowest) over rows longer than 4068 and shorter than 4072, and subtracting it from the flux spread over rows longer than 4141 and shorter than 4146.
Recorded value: -0.15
